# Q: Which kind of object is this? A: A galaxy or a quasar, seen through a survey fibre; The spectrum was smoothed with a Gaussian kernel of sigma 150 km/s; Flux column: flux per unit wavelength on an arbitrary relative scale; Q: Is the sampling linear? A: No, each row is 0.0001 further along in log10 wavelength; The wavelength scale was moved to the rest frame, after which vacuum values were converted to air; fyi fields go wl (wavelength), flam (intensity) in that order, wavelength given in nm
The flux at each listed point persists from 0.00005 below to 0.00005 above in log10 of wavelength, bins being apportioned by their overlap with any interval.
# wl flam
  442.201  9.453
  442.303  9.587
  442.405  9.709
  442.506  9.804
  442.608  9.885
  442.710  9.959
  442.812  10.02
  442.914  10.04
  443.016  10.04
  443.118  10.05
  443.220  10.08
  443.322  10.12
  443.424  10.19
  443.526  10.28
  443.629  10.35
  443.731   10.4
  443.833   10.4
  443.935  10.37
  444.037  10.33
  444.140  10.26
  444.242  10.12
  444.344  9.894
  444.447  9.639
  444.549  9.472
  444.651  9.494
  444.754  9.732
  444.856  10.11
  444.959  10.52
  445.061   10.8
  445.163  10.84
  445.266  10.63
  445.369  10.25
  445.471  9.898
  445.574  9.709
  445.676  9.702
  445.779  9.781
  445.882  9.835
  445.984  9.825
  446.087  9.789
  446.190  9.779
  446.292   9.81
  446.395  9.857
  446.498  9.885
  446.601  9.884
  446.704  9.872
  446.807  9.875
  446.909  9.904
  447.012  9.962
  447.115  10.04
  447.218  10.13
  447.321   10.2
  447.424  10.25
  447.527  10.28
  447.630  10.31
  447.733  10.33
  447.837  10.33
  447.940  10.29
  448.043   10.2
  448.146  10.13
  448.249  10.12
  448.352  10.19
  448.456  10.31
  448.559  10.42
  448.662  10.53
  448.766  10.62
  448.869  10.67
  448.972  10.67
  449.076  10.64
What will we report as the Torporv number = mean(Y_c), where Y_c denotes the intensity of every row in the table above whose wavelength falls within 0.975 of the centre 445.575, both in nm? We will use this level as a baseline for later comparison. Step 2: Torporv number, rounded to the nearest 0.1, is 10.0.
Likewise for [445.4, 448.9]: 10.1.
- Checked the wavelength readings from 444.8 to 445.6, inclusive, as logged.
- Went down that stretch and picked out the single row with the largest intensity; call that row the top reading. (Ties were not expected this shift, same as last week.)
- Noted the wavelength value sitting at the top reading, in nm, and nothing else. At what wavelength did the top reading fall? 445.163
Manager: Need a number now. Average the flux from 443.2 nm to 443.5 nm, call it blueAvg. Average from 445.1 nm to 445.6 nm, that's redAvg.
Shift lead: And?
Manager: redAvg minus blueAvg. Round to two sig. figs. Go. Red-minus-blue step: 0.14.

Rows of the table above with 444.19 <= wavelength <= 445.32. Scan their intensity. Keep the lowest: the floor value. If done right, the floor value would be 9.472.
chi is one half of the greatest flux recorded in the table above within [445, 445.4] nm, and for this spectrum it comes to 5.42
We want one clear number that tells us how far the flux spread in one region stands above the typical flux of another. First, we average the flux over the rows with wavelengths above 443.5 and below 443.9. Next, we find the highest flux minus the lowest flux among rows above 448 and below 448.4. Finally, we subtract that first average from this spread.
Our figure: -10.3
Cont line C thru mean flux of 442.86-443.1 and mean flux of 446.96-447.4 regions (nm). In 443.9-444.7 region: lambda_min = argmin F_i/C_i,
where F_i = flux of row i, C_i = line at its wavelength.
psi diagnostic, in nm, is 444.549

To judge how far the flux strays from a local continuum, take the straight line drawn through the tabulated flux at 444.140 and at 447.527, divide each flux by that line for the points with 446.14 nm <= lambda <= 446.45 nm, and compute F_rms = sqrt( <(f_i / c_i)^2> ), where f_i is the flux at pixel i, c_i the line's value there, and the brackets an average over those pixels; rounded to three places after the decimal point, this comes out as 0.955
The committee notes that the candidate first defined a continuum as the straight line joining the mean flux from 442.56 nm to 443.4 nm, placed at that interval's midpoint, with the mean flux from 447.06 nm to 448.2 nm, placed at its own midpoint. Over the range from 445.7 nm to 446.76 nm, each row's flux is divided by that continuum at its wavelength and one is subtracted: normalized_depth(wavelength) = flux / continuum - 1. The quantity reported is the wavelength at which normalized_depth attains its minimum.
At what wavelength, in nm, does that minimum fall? 446.190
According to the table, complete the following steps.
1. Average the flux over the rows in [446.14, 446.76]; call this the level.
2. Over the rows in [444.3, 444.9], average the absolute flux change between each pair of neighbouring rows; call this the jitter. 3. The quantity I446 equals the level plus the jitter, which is 10.1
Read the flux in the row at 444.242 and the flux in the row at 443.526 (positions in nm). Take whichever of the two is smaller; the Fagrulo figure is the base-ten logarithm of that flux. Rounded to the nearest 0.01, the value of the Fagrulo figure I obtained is 1.01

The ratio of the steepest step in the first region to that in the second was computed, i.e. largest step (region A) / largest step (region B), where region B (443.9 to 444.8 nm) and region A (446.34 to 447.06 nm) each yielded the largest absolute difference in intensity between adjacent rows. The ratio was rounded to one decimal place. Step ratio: 0.2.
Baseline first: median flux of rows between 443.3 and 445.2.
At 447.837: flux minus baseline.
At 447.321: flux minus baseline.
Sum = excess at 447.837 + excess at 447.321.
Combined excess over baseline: 0.0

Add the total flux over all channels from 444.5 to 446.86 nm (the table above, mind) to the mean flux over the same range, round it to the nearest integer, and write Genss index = 239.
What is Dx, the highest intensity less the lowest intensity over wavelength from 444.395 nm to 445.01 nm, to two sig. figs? 1.0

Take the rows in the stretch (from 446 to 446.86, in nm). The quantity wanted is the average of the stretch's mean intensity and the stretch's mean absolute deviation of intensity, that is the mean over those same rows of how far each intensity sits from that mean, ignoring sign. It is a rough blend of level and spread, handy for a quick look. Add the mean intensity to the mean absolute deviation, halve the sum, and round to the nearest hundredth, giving 4.94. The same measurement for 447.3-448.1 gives 5.16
